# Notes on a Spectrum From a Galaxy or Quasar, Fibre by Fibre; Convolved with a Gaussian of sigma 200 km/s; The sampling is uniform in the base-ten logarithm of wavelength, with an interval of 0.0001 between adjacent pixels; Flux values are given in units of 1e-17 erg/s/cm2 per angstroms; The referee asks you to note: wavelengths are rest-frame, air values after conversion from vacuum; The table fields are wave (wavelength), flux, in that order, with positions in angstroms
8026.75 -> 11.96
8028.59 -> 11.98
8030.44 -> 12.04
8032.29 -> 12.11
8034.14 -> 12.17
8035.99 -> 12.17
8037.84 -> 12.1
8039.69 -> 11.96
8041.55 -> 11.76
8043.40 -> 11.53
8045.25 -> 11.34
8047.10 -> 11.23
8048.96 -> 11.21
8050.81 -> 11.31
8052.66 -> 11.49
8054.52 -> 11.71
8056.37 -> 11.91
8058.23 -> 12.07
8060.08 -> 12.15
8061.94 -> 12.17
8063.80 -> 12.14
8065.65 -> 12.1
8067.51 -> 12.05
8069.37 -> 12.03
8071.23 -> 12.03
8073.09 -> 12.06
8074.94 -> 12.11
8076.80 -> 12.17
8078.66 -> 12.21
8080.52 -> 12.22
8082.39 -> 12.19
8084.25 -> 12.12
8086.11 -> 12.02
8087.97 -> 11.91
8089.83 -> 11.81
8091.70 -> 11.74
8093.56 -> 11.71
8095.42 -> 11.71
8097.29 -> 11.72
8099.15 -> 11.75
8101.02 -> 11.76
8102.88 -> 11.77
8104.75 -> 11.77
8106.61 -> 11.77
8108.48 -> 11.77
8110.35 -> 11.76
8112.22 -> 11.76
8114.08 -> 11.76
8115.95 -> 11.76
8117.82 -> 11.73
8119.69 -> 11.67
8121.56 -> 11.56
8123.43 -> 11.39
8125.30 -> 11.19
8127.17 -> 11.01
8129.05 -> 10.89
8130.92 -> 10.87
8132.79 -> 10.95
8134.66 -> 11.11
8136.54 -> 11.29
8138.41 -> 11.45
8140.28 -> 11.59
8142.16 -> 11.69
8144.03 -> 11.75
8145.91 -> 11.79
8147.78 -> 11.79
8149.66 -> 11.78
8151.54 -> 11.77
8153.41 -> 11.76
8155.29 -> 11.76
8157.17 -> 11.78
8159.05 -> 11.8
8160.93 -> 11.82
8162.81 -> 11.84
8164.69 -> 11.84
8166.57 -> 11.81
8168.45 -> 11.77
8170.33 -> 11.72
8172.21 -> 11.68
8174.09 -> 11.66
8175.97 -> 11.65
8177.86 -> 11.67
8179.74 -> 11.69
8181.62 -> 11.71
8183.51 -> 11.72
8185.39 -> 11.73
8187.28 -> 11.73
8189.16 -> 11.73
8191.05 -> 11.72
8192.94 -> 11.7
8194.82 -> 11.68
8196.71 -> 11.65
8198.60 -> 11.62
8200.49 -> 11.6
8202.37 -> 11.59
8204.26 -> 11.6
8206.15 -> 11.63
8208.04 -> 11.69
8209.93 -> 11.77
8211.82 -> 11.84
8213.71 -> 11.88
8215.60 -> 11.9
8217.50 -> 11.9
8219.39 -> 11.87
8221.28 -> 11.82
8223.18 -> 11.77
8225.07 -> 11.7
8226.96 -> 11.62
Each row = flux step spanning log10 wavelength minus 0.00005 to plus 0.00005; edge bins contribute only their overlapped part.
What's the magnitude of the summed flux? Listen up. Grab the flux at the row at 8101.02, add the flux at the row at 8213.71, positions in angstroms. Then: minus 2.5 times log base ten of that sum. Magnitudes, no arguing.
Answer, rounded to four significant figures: -3.434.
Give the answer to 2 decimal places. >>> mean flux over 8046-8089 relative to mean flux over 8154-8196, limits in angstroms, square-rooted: 1.01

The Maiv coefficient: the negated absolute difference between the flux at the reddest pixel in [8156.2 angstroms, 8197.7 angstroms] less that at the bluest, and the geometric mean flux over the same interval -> -11.9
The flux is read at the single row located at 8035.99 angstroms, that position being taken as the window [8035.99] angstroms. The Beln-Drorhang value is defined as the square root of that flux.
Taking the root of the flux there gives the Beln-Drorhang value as 3.489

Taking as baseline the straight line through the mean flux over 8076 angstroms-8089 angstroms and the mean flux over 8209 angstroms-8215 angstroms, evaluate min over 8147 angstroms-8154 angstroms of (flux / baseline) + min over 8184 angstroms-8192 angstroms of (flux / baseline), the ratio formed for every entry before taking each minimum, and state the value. 1.97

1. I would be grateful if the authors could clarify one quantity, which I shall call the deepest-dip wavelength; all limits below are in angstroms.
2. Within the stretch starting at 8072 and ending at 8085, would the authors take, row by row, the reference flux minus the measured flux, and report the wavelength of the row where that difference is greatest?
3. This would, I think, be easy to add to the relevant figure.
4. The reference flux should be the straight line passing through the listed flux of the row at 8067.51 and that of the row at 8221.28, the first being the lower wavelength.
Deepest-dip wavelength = 8073.09 angstroms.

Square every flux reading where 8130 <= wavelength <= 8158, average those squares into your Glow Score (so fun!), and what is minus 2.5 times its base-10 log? -5.31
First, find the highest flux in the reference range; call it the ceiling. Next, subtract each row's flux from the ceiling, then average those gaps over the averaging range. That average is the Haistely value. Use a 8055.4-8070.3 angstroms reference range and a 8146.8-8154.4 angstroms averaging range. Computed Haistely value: 0.40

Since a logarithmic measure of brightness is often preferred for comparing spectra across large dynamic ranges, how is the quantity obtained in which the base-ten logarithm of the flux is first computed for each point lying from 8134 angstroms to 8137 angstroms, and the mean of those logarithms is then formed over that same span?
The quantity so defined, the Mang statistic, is 1.05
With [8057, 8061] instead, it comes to 1.08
